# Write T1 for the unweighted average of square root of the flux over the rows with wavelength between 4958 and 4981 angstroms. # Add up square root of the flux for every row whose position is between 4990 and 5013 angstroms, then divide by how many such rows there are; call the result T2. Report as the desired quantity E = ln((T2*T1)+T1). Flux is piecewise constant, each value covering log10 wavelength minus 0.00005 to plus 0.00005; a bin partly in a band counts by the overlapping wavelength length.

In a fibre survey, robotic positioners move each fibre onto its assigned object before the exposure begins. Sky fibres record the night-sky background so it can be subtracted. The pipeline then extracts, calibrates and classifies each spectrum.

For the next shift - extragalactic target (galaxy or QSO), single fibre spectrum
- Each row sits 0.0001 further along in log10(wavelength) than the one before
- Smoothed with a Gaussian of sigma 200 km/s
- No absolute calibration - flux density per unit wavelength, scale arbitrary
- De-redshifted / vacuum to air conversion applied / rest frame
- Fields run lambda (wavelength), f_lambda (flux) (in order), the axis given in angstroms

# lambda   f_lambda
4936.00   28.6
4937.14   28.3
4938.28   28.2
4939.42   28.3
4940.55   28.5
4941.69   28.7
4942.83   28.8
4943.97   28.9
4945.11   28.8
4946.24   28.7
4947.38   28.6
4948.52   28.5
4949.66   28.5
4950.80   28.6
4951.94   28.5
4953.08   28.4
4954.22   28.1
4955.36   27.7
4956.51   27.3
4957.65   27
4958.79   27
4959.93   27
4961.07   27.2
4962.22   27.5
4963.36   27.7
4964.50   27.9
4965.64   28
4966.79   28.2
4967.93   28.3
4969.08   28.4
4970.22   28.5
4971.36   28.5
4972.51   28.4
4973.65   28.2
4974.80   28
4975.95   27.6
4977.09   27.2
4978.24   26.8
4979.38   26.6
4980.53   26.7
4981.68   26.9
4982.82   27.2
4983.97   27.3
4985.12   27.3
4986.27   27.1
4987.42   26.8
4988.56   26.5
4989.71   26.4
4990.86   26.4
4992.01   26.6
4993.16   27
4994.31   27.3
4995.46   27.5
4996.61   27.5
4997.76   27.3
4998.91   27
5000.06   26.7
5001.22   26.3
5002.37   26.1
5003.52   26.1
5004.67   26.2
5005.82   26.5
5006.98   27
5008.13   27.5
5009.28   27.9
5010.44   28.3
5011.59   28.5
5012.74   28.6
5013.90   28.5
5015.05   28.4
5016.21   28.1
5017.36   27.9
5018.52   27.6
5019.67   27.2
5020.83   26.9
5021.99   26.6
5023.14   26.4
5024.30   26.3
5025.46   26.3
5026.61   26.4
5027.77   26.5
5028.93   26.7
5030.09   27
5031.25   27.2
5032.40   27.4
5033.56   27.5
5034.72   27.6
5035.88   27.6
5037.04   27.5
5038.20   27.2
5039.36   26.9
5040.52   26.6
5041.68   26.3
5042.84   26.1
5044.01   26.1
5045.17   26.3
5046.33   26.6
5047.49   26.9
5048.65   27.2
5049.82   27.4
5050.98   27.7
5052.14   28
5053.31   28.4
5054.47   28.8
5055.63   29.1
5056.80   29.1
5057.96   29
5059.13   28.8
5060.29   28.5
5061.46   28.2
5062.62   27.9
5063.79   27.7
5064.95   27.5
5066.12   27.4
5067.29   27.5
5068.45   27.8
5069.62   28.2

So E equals 3.49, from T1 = 5.261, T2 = 5.21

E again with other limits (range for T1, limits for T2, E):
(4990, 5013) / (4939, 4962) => 3.49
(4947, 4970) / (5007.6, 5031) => 3.49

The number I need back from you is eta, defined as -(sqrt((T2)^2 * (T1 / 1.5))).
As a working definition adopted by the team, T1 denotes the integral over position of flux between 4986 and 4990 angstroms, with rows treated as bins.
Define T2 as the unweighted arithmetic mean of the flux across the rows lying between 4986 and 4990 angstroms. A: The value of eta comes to -225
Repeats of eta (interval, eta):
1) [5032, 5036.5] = -250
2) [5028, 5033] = -257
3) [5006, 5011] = -265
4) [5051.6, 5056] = -262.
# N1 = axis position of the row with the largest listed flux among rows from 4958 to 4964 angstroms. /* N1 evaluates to 4963.36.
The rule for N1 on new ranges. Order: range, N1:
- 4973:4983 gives 4973.65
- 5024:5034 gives 5033.56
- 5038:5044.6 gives 5038.20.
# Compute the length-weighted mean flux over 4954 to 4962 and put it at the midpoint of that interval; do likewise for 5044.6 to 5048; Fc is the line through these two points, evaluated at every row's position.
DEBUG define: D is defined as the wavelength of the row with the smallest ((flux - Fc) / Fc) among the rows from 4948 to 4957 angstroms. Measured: 4956.51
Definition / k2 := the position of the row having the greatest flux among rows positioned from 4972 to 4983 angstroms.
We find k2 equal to 4972.51 angstroms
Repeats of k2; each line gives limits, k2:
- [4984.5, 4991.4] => 4985.12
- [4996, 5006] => 4996.61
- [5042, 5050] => 5049.82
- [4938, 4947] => 4943.97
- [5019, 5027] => 5019.67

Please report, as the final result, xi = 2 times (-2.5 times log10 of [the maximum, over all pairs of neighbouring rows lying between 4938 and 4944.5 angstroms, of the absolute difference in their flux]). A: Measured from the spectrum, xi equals 3.5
